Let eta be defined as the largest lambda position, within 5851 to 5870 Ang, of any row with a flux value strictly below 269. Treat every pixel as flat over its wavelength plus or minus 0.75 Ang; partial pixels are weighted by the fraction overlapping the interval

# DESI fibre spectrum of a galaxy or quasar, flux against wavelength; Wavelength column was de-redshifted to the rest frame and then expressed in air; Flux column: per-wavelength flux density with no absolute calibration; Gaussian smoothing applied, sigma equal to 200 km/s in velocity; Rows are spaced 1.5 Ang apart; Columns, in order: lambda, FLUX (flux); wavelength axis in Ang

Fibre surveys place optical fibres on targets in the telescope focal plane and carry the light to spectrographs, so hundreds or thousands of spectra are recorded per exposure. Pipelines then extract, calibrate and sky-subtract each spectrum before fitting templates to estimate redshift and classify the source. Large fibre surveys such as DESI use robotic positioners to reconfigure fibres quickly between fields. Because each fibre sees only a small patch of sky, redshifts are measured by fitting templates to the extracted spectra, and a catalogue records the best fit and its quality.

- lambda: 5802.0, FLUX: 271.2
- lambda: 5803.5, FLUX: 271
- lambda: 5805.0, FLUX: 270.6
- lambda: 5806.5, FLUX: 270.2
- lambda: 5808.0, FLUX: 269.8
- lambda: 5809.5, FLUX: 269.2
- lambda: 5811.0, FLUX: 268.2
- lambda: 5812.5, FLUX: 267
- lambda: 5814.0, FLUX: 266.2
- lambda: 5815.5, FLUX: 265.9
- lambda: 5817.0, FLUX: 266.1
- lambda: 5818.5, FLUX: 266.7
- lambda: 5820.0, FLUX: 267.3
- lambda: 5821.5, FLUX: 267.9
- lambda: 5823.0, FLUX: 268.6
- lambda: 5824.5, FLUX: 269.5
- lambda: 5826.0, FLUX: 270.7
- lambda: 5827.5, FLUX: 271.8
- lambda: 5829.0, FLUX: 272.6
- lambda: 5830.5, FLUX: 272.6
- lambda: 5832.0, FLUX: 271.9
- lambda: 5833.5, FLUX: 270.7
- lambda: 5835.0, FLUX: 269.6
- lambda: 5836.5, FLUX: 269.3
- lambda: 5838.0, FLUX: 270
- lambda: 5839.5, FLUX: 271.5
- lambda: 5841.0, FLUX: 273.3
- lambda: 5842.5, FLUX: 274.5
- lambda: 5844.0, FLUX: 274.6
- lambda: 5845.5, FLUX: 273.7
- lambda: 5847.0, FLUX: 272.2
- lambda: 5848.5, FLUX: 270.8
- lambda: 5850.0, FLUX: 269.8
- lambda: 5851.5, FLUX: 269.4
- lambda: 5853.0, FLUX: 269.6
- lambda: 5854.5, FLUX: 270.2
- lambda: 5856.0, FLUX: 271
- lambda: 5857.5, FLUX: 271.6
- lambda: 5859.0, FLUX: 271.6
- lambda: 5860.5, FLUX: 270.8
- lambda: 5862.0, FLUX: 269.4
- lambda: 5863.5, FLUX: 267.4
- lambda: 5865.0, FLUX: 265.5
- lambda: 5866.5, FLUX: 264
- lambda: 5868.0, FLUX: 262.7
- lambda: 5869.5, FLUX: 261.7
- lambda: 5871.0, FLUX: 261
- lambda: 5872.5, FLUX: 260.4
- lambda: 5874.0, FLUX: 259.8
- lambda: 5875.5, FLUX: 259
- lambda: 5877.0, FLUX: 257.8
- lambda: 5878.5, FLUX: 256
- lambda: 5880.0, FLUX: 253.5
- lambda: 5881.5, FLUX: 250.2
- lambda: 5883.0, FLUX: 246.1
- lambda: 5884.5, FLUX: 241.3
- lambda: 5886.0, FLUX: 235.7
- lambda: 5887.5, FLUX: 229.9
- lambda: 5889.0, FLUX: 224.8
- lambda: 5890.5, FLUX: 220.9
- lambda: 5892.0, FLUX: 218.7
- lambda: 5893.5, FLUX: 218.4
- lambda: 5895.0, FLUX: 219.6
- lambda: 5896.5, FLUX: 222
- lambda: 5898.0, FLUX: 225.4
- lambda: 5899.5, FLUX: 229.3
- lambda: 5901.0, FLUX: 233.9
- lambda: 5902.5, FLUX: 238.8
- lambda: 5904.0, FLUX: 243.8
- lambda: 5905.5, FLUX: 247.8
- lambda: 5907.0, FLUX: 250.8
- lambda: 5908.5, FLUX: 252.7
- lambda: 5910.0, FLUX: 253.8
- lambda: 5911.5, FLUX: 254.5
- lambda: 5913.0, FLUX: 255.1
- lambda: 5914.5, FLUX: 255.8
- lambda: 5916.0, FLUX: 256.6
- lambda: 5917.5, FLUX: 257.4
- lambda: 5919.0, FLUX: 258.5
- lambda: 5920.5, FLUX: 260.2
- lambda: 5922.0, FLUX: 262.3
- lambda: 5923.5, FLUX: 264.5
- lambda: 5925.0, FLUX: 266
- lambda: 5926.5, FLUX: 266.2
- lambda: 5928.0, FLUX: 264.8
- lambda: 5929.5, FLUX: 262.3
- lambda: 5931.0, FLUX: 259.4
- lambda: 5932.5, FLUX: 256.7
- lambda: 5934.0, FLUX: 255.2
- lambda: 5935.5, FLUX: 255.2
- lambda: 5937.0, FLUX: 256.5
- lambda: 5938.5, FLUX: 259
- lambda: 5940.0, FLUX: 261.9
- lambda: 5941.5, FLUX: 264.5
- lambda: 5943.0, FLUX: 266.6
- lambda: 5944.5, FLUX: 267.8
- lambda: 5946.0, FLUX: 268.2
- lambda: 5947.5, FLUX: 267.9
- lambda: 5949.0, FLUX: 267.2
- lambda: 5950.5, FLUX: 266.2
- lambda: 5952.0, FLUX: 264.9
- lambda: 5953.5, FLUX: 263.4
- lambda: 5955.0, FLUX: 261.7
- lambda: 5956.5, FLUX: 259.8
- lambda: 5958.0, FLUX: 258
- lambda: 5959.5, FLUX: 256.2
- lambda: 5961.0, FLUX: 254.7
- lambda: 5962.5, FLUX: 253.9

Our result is 5869.5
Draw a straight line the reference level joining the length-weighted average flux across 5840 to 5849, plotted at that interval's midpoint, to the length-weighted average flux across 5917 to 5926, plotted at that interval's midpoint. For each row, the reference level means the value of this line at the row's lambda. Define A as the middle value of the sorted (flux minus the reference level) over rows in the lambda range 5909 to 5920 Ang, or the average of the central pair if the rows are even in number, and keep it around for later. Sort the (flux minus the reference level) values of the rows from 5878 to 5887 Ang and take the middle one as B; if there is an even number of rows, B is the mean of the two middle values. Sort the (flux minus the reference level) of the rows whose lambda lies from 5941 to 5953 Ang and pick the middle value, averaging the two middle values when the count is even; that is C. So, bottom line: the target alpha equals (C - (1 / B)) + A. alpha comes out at 2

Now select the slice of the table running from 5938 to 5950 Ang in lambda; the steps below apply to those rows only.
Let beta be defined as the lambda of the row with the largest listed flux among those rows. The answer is 5946.0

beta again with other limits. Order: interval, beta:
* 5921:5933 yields 5926.5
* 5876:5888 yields 5877.0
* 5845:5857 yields 5845.5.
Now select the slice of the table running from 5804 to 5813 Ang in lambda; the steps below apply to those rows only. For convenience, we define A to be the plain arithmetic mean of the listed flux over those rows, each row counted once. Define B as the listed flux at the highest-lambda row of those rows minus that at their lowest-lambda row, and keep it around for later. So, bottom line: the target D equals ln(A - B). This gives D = 5.61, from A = 269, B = -4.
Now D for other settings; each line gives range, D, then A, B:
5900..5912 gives 5.42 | 247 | 21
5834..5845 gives 5.59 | 272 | 5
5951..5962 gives 5.60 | 260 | -10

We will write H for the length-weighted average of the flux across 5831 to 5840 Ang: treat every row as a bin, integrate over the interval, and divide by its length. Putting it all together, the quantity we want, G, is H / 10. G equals 27.1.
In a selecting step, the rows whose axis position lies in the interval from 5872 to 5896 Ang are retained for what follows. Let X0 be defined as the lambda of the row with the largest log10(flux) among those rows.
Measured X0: 5872.5 Ang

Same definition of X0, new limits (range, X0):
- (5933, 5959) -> 5946.0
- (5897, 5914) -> 5913.0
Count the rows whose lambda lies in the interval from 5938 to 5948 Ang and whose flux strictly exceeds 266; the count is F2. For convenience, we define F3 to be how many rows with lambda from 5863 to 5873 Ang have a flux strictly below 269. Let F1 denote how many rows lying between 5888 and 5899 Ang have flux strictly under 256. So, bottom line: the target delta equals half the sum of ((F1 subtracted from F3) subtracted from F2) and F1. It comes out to 5.5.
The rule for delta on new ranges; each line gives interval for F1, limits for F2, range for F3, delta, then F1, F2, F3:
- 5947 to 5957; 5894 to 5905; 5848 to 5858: 0.0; 0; 0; 0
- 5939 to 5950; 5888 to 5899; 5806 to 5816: -2.0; 0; 0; 4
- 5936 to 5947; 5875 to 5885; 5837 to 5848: 0.0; 0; 0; 0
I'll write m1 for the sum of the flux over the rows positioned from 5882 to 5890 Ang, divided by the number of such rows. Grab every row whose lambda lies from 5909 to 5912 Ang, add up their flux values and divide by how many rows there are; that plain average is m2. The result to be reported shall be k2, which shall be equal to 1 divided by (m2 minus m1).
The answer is 0.05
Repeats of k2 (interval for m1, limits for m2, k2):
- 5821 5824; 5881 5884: -0.05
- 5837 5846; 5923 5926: -0.13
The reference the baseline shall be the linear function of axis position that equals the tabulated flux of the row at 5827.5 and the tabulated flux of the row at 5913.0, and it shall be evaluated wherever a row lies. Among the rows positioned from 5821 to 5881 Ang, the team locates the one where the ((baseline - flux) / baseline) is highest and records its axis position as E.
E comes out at 5880.0 Ang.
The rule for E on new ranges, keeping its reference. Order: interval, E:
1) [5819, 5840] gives 5820.0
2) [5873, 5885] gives 5884.5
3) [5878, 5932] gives 5893.5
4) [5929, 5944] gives 5934.0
